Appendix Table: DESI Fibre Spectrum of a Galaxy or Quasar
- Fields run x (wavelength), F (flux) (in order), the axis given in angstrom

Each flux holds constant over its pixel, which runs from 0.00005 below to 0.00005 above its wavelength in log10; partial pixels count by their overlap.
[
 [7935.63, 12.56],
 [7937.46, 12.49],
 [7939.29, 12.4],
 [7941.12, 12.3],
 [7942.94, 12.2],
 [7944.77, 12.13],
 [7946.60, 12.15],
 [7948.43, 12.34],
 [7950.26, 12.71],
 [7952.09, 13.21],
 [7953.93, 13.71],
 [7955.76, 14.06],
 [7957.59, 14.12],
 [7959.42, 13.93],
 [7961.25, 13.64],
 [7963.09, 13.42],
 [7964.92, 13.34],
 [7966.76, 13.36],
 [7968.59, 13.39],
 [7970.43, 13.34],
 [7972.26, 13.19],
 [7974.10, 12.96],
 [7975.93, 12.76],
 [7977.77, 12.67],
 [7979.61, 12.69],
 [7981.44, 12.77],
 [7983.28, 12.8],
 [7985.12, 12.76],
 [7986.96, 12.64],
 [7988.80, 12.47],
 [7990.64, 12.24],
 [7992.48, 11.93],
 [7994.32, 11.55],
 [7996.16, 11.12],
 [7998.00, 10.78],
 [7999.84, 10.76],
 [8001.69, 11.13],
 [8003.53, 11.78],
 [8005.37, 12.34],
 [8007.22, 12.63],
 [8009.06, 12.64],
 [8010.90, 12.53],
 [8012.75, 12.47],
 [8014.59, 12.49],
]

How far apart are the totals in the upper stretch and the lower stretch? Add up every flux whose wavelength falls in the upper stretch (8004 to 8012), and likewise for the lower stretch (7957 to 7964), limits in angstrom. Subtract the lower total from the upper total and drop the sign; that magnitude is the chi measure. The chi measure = 5.0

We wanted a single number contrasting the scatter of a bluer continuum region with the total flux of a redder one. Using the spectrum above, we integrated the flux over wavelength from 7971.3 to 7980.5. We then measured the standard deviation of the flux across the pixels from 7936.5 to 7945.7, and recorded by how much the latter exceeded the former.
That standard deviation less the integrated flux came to -118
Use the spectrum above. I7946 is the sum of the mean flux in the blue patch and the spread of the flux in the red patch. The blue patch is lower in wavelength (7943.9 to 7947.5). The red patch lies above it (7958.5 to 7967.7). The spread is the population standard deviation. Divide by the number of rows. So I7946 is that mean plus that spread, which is 12.4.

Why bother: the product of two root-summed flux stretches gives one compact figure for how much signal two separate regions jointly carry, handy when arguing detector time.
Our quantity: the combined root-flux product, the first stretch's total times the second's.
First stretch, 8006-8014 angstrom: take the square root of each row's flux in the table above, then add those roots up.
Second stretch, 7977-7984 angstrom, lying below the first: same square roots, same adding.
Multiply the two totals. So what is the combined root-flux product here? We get 202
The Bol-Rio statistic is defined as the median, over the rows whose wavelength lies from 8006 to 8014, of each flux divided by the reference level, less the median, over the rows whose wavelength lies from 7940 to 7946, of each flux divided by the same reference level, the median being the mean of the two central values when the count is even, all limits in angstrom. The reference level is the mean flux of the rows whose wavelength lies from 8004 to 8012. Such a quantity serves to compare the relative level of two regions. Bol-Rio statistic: 0.030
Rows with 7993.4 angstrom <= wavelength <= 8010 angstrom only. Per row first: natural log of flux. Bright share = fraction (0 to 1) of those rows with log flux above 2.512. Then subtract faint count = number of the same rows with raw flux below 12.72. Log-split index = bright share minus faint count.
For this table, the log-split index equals -9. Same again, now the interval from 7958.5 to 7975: 1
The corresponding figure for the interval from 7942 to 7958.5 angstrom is -4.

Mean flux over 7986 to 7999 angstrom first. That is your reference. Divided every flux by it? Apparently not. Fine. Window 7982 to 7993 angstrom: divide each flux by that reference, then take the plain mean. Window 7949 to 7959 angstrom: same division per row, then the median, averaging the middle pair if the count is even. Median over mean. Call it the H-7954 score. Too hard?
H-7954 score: 1.10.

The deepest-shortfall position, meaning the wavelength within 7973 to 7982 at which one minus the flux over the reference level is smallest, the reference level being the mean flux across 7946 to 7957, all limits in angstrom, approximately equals 7974.10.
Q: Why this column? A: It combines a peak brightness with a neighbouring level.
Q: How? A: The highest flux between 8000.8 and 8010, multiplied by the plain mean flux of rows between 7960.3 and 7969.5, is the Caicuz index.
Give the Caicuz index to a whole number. 170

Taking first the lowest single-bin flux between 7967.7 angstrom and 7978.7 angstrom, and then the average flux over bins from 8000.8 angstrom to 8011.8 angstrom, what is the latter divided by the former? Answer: 0.96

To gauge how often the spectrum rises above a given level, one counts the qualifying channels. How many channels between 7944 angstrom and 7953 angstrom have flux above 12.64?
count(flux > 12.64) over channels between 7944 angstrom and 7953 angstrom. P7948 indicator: 2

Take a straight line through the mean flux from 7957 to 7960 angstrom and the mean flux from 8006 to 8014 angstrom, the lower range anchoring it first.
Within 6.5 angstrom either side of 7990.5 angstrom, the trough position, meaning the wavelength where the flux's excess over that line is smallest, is 7996.16 angstrom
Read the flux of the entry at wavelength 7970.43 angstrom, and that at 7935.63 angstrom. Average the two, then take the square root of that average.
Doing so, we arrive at 3.60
